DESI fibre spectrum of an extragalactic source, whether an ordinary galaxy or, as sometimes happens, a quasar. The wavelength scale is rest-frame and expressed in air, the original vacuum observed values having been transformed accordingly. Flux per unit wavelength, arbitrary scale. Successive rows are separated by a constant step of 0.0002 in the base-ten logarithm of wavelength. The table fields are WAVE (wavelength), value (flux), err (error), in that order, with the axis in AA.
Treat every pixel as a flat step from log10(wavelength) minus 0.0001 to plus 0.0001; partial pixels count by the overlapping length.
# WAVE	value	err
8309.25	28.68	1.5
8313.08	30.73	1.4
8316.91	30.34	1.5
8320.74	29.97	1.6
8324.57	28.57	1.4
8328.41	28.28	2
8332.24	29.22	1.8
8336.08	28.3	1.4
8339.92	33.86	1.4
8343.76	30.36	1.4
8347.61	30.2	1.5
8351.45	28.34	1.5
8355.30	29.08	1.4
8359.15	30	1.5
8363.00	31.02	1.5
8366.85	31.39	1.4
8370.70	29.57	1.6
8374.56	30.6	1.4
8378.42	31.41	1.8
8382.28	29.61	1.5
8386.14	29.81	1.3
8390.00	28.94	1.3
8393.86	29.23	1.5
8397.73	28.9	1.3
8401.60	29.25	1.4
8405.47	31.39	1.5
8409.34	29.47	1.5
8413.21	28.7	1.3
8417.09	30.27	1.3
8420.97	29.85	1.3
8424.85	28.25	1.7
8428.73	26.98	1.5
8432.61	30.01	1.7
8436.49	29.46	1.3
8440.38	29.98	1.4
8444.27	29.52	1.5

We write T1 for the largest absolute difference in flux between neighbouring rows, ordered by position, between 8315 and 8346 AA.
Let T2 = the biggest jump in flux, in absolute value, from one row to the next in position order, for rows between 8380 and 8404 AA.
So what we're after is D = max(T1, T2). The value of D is 5.6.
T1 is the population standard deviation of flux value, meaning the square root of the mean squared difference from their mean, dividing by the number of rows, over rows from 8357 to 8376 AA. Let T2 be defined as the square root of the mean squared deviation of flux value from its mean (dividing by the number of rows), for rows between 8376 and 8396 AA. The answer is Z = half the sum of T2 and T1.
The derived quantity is 0.76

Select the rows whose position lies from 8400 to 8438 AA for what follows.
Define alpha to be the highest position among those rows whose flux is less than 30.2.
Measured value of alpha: 8436.49 AA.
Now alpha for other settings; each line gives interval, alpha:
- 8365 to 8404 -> 8401.60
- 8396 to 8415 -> 8413.21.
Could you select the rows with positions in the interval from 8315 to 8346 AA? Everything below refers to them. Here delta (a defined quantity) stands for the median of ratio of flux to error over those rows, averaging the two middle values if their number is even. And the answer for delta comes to 20.2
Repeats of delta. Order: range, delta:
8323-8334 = 16.2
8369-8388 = 19.7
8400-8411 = 20.9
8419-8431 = 18.0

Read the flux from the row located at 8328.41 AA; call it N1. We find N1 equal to 28.28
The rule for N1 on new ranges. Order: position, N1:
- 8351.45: 28.34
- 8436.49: 29.46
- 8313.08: 30.73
